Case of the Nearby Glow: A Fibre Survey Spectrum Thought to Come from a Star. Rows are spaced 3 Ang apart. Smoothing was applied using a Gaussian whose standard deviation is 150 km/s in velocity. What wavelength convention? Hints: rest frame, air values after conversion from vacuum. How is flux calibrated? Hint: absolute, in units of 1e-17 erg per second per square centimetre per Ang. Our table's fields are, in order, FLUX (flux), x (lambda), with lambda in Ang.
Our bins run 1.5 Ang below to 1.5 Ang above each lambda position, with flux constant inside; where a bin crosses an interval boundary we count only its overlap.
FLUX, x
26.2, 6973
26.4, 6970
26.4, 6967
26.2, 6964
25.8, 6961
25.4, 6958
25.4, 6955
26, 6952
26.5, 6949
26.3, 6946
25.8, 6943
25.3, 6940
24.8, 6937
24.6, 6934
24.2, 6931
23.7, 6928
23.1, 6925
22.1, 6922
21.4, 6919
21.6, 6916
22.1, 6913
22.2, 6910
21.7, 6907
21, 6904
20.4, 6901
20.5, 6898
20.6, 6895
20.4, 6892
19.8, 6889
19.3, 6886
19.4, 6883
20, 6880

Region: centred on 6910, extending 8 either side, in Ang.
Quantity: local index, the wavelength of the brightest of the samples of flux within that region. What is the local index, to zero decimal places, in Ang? 6910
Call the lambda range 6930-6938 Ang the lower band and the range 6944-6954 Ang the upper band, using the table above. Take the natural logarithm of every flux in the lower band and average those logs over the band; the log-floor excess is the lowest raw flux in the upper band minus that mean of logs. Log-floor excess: 22.8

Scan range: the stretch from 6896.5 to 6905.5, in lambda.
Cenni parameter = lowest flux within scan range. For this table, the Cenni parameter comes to 20.4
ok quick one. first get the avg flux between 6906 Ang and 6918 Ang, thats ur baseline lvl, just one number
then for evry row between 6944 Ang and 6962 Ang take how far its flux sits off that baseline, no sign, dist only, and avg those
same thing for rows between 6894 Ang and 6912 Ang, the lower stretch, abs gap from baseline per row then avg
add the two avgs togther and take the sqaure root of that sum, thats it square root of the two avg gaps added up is 2.22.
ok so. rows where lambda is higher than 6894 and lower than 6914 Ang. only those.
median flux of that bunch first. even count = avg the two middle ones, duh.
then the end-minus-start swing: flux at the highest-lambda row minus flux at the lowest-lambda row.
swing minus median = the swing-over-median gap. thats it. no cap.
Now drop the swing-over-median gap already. -19.5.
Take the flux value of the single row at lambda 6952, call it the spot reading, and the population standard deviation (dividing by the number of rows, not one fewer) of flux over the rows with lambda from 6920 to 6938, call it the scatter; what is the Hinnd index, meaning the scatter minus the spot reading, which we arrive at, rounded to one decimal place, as -25.1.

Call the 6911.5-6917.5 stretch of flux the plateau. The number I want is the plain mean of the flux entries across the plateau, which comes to 22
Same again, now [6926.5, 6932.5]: 24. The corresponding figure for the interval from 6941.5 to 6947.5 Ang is 26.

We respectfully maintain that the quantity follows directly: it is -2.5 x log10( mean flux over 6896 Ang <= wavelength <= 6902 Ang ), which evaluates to -3.28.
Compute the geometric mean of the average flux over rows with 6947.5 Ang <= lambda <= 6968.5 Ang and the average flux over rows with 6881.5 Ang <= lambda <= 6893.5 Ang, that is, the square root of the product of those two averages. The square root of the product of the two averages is 22.6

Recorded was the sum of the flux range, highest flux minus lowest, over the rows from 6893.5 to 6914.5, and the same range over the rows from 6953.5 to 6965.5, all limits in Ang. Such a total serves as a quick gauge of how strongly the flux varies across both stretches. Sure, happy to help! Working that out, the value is 2.6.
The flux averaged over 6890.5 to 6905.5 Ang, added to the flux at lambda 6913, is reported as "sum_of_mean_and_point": 42.7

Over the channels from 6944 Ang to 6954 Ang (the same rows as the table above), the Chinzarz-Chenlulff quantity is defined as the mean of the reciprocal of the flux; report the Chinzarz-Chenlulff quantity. 0.038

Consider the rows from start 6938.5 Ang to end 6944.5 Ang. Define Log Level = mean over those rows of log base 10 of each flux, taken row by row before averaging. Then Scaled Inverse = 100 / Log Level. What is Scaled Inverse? 71.1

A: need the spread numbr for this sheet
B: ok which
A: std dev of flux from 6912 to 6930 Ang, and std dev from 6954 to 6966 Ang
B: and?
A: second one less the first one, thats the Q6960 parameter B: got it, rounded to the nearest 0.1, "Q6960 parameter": -0.5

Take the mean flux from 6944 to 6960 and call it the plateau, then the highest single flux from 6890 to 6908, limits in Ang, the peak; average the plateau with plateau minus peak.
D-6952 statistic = 15.1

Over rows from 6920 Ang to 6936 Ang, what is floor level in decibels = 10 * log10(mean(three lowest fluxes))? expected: 13.6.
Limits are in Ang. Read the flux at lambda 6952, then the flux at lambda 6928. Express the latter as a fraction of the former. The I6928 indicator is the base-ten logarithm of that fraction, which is -0.040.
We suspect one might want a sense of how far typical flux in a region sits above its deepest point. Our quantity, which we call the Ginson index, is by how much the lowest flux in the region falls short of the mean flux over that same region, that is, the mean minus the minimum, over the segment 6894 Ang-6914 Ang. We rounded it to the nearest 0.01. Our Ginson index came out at 0.81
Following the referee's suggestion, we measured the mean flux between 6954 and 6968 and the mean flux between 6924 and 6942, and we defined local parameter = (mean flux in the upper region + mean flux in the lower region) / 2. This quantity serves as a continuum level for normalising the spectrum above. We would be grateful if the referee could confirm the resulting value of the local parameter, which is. 25.1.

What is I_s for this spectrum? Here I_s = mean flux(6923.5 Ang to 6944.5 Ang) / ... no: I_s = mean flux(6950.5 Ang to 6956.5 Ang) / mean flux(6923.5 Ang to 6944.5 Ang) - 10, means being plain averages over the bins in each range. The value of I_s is -8.95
